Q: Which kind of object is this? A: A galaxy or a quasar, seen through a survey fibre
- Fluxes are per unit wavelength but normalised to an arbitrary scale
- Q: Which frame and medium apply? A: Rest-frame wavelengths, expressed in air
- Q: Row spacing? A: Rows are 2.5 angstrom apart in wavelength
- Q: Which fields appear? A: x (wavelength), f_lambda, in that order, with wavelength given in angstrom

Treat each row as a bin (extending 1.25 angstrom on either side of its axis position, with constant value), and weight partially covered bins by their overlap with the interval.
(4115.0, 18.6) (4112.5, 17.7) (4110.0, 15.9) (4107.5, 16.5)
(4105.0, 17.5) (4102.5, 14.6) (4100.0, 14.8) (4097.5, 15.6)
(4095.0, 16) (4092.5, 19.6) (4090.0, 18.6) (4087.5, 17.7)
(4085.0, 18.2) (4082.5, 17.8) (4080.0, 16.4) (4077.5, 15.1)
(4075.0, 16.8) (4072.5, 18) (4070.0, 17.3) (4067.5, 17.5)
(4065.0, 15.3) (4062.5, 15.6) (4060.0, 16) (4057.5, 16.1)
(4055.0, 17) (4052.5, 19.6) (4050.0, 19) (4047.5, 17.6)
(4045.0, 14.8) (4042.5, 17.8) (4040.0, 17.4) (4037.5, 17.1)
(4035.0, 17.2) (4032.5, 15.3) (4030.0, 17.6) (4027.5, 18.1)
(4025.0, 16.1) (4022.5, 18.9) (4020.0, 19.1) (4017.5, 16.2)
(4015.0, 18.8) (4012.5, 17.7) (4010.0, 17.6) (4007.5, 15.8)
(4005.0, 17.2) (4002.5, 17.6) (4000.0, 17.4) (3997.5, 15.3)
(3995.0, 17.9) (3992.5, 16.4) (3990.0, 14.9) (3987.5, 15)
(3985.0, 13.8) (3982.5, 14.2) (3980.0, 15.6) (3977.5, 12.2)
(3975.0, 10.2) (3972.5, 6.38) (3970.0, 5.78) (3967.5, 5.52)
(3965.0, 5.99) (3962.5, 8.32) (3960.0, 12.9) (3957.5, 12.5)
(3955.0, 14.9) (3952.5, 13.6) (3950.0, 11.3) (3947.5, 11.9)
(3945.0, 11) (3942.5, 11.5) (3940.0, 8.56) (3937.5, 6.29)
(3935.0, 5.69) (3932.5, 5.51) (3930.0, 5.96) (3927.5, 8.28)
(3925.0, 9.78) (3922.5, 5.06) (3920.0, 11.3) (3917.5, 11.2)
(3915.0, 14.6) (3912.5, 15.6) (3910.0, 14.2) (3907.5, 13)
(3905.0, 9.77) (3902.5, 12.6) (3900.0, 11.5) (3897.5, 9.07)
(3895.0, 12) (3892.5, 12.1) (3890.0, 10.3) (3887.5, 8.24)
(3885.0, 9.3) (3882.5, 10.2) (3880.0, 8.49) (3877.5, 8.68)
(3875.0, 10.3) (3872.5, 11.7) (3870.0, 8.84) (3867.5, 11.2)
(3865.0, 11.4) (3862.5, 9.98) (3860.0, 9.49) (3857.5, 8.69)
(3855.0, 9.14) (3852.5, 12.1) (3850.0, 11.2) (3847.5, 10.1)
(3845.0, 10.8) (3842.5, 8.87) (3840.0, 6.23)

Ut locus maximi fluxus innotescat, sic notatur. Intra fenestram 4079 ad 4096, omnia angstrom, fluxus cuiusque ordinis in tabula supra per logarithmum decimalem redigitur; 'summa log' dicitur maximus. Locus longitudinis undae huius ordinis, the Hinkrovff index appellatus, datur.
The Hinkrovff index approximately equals 4092.5 angstrom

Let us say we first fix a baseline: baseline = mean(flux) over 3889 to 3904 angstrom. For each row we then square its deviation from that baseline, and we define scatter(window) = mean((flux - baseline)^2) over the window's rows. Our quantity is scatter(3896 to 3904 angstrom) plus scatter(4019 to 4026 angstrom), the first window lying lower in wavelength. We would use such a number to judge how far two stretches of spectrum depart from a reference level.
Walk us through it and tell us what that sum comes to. 50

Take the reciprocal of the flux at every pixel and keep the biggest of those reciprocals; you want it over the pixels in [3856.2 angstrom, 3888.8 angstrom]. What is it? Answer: 0.121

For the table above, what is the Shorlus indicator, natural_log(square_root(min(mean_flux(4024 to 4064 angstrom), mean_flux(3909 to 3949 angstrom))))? 1.14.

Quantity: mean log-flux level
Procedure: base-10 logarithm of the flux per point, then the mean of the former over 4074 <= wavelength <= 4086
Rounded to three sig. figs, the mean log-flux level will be 1.23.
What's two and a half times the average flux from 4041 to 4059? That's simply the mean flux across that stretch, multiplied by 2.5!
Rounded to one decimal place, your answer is 43.5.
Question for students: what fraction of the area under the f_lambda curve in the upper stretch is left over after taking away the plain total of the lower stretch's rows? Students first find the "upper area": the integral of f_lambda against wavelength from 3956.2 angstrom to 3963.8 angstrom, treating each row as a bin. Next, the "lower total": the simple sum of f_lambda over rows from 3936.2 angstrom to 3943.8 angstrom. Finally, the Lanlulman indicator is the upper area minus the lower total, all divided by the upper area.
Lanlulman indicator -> 0.69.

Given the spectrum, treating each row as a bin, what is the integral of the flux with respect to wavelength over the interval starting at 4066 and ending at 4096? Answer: 522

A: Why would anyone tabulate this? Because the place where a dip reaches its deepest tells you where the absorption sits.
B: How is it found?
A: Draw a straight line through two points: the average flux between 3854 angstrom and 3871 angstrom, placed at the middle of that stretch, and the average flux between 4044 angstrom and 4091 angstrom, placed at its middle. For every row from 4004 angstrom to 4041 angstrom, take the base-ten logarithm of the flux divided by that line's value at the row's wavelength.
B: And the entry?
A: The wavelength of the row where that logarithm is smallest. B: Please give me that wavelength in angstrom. 4032.5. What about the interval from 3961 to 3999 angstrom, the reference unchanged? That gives 3967.5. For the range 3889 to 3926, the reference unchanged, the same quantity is 3922.5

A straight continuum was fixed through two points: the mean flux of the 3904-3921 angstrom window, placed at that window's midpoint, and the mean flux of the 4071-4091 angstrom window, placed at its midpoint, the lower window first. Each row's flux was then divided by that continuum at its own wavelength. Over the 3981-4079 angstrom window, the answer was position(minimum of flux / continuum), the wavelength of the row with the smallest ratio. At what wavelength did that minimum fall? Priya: 4077.5 angstrom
